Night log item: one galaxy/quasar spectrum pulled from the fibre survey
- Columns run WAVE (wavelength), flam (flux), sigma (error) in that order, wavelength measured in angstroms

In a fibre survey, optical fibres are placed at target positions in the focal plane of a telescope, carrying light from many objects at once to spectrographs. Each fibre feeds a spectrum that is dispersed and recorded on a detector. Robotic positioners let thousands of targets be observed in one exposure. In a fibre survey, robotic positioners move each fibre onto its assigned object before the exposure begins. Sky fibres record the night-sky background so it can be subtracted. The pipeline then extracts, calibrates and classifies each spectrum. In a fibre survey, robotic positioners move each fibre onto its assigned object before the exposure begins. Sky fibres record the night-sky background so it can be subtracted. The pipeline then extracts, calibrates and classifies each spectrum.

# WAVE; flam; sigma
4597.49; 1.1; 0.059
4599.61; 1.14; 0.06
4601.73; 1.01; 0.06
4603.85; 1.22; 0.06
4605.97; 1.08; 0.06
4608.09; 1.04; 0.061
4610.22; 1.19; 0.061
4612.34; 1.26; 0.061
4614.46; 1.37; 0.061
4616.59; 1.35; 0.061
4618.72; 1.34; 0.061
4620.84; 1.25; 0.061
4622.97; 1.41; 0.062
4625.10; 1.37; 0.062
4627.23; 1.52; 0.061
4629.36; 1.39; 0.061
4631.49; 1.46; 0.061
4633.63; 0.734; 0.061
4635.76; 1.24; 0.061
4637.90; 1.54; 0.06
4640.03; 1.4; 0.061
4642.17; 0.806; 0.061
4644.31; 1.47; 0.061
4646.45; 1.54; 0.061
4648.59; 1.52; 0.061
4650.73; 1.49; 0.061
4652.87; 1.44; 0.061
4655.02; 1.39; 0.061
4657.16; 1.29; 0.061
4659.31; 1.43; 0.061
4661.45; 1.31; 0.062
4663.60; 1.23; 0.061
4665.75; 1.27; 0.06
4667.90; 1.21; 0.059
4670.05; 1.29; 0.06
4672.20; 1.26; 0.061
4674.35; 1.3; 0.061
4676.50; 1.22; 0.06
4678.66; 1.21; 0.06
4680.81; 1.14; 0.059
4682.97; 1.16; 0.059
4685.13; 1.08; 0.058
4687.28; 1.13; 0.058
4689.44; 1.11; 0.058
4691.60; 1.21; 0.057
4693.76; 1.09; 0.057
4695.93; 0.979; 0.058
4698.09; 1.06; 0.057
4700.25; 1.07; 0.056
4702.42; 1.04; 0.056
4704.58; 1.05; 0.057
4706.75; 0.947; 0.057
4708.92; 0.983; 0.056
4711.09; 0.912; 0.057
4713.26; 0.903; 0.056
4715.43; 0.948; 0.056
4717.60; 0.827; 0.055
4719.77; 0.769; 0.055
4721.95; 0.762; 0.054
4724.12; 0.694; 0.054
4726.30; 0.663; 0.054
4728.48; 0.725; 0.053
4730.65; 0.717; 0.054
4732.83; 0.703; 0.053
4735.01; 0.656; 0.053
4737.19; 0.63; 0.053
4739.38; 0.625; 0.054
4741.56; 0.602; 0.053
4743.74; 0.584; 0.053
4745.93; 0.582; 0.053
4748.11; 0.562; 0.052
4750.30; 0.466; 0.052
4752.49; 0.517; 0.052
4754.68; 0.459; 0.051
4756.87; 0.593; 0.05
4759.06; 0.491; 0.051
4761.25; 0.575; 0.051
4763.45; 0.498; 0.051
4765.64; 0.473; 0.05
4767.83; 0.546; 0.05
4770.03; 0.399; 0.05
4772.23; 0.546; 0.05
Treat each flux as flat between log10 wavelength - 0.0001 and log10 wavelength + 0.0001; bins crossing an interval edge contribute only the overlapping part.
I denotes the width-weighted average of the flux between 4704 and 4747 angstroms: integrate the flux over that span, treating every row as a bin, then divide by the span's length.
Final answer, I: 0.76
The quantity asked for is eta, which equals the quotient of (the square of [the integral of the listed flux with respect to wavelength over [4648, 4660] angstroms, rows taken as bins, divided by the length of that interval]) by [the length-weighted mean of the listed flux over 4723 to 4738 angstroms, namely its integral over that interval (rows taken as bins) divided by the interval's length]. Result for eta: 3.0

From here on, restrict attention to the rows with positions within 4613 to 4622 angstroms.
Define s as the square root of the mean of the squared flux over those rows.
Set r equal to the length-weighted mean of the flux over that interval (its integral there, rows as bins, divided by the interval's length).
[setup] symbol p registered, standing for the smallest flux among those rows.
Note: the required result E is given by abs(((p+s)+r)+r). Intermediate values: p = 1.25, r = 1.33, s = 1.33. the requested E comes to 5.2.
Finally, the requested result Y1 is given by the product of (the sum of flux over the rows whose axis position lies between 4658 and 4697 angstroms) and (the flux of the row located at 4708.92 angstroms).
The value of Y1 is 21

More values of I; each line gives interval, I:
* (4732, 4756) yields 0.58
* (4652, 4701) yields 1.21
